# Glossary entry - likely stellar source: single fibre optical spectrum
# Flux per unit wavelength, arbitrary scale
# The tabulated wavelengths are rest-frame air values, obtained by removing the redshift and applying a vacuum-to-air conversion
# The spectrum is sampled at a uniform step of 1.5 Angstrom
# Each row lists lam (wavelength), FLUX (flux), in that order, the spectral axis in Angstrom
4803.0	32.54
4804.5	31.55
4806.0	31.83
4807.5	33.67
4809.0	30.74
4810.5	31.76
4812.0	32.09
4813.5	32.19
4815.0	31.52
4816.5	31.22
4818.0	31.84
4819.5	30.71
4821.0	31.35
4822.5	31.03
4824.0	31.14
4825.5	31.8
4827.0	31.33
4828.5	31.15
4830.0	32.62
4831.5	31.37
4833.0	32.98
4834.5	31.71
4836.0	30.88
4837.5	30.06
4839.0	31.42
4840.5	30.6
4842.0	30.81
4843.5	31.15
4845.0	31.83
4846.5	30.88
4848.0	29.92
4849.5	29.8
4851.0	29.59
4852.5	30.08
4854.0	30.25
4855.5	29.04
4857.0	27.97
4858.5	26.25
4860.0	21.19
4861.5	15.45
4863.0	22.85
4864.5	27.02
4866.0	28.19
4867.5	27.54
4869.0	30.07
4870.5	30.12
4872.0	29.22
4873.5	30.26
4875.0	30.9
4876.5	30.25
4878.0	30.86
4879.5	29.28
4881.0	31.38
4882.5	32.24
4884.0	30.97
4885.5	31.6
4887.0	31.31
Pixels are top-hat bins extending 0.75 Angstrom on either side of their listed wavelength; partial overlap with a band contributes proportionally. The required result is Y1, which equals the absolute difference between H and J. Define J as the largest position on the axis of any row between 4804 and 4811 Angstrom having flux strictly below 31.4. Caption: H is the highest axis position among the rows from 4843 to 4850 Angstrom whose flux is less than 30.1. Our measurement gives 40.5 Angstrom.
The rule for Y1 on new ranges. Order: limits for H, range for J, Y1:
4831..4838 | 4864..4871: 33.0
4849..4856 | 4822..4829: 27.0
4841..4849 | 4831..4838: 10.5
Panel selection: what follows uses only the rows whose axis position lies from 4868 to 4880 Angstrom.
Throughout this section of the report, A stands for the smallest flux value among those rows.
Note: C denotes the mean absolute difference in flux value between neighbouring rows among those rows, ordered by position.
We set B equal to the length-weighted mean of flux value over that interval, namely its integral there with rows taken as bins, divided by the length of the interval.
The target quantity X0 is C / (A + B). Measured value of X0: 0.013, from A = 29.22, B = 30.1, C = 0.78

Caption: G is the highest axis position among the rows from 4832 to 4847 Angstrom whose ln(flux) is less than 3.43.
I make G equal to 4842.0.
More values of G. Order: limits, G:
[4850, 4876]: 4873.5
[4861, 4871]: 4870.5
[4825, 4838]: 4837.5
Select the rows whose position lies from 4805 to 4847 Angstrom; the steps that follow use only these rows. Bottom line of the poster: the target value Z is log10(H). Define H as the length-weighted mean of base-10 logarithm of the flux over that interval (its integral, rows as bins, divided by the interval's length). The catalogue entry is 0.176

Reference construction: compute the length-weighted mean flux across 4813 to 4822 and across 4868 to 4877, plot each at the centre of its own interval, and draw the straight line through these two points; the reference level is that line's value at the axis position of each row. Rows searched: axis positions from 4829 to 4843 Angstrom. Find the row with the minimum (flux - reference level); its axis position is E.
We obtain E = 4837.5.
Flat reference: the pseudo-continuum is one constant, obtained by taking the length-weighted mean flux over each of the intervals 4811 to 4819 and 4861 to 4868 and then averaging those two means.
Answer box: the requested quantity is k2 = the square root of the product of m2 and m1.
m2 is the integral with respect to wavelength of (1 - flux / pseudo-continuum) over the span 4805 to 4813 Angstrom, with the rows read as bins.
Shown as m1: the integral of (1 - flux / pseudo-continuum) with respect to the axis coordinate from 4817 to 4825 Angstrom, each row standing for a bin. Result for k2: 1.01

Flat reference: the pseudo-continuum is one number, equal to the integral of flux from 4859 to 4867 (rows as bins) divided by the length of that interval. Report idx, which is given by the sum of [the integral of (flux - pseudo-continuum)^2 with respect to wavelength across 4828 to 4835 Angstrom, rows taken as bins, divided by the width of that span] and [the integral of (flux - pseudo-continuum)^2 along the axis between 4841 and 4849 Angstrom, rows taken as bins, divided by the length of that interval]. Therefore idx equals 138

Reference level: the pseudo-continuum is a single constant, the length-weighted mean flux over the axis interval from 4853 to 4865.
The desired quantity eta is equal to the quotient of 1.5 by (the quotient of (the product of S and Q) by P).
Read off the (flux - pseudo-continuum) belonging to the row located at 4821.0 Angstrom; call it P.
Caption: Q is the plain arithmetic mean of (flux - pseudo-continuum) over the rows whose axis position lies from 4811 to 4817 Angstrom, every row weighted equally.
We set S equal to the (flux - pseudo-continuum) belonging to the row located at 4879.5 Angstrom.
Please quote 0.33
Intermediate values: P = 6.3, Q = 6.7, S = 4.2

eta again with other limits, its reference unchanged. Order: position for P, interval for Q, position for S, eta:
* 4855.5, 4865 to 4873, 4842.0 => 0.26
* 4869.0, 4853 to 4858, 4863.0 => -0.84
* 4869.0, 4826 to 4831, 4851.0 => 0.25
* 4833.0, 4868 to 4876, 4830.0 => 0.31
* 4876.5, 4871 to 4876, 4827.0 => 0.25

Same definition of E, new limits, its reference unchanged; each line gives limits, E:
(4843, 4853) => 4851.0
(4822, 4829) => 4822.5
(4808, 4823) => 4809.0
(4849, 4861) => 4860.0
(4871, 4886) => 4872.0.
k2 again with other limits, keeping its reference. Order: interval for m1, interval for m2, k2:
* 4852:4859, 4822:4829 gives 0.37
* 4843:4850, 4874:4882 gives 0.69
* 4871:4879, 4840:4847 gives 0.68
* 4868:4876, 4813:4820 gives 0.69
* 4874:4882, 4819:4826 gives 0.75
